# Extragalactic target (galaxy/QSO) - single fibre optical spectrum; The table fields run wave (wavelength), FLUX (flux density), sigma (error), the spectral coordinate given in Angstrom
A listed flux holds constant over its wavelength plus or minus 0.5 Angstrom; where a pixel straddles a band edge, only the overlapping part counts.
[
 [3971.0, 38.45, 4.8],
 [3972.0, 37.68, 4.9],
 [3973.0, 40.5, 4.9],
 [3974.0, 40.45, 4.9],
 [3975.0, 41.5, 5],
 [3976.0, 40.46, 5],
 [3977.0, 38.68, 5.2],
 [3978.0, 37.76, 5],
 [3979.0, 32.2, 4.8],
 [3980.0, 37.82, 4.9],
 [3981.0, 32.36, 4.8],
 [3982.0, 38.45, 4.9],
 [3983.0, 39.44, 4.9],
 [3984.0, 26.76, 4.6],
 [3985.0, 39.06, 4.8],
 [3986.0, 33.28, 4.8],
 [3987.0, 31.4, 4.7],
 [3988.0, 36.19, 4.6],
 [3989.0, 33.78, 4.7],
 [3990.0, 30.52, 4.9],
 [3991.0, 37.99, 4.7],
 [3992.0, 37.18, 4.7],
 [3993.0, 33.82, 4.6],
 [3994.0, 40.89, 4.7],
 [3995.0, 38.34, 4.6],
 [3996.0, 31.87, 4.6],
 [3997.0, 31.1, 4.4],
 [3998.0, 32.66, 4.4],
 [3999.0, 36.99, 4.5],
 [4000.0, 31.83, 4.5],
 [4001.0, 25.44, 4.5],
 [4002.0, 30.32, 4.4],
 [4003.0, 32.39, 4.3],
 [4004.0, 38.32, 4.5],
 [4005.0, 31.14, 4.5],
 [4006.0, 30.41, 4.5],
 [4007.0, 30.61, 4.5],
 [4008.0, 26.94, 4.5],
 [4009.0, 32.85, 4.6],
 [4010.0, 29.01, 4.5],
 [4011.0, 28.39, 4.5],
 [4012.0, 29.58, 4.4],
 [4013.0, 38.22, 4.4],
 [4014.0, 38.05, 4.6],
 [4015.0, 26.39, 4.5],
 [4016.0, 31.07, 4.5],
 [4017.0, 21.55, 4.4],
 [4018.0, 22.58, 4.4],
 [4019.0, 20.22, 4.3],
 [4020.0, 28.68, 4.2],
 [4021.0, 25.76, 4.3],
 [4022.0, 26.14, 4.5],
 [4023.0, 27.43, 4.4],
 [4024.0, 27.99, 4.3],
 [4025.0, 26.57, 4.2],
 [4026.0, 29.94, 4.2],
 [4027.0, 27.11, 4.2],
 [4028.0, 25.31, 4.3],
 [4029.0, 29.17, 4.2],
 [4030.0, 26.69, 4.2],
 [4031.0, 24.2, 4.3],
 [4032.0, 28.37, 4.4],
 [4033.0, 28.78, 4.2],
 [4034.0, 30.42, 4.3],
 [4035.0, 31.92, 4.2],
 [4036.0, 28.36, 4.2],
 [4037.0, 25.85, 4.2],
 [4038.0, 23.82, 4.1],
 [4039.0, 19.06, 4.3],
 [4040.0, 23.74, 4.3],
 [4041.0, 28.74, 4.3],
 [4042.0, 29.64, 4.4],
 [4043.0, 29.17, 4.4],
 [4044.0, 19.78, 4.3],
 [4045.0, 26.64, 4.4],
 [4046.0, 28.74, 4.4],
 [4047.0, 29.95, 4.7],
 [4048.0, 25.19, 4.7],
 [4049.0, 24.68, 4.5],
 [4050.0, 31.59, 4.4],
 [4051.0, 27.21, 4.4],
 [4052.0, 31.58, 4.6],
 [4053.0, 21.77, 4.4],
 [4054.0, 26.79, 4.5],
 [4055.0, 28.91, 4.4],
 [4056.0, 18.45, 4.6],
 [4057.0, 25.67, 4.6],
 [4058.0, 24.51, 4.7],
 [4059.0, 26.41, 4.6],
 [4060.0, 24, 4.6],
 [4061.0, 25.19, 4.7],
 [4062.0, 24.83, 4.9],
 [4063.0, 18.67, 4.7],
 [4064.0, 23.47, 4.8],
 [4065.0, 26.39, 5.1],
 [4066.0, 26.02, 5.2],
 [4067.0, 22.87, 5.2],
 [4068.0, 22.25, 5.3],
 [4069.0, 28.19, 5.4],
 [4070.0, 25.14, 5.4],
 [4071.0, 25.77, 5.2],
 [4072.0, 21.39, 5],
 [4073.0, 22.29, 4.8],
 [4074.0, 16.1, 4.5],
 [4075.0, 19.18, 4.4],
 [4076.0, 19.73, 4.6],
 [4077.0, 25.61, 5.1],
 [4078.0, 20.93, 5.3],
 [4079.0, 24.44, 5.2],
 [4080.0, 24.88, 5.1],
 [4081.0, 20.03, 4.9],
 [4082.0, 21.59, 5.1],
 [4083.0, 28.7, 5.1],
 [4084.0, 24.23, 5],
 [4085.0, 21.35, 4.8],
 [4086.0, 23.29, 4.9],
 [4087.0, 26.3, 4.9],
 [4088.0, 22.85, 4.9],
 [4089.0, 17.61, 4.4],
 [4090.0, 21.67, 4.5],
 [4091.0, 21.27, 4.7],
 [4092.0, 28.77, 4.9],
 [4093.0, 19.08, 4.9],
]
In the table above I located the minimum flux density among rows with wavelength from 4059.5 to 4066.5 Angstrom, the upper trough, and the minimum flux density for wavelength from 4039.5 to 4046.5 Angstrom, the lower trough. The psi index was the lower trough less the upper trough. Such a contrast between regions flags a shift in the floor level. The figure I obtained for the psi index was 1.1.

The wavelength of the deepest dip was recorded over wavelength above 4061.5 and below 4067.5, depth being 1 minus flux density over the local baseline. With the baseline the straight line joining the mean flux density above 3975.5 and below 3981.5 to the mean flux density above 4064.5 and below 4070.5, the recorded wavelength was 4063.0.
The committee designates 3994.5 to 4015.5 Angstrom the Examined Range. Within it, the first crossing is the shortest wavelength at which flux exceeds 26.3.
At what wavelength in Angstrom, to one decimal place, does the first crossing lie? 3995.0 Angstrom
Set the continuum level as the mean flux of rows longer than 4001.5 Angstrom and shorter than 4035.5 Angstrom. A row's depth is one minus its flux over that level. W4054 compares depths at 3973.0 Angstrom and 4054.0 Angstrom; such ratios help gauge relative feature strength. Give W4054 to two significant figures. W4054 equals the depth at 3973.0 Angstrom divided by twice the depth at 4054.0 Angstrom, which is -2.8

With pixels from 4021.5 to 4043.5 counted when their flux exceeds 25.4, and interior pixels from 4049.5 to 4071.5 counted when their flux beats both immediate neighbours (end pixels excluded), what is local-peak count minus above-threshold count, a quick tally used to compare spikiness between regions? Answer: -10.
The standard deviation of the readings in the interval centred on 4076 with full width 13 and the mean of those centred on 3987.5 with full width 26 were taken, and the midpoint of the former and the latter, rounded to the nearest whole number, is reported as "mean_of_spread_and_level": 19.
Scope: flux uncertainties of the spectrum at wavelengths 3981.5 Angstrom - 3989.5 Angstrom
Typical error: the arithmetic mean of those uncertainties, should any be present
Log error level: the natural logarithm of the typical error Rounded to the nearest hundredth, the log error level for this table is 1.56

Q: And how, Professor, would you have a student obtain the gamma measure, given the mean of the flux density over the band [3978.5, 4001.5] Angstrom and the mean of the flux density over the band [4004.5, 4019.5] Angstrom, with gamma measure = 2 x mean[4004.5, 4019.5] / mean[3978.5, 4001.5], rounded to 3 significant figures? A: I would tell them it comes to 1.70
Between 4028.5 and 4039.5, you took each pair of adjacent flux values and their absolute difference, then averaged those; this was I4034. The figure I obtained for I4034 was 2.6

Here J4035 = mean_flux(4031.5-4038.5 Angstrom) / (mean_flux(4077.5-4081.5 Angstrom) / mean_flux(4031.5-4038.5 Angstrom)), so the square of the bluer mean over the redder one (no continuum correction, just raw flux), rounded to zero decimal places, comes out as 35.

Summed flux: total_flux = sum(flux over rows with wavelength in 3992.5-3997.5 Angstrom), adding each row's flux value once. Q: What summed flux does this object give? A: 176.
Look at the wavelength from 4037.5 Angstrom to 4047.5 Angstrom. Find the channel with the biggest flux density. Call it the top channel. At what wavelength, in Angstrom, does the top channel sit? 4047.0 Angstrom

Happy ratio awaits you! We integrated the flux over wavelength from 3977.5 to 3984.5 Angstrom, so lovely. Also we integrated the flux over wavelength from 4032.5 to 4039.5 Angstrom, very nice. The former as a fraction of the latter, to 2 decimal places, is 1.30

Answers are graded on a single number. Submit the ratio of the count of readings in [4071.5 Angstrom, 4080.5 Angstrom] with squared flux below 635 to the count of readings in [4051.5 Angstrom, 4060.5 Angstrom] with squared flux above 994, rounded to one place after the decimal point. 8.0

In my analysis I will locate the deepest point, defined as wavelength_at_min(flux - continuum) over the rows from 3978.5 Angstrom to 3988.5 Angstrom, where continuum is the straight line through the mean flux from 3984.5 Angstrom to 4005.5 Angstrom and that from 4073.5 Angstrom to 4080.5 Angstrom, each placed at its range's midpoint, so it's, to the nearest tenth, 3984.0 Angstrom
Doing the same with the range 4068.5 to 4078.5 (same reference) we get 4074.0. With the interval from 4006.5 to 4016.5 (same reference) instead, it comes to 4008.0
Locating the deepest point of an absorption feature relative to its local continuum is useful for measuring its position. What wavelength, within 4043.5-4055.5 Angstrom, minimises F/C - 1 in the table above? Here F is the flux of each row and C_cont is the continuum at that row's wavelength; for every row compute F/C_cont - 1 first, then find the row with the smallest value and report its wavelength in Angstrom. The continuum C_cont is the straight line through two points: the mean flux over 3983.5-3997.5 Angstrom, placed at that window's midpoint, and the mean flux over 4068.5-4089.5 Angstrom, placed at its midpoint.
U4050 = 4044.0 Angstrom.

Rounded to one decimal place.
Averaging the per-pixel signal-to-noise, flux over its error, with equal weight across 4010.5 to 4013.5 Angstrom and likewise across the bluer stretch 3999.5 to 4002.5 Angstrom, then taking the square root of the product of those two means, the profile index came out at 6.9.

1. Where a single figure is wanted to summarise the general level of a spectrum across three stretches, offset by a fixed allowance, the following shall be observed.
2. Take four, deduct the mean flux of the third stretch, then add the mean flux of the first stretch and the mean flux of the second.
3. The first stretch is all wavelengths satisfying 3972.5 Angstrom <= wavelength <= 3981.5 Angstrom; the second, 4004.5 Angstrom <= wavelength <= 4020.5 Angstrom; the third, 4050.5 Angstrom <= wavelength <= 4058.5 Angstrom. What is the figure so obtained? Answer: 45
